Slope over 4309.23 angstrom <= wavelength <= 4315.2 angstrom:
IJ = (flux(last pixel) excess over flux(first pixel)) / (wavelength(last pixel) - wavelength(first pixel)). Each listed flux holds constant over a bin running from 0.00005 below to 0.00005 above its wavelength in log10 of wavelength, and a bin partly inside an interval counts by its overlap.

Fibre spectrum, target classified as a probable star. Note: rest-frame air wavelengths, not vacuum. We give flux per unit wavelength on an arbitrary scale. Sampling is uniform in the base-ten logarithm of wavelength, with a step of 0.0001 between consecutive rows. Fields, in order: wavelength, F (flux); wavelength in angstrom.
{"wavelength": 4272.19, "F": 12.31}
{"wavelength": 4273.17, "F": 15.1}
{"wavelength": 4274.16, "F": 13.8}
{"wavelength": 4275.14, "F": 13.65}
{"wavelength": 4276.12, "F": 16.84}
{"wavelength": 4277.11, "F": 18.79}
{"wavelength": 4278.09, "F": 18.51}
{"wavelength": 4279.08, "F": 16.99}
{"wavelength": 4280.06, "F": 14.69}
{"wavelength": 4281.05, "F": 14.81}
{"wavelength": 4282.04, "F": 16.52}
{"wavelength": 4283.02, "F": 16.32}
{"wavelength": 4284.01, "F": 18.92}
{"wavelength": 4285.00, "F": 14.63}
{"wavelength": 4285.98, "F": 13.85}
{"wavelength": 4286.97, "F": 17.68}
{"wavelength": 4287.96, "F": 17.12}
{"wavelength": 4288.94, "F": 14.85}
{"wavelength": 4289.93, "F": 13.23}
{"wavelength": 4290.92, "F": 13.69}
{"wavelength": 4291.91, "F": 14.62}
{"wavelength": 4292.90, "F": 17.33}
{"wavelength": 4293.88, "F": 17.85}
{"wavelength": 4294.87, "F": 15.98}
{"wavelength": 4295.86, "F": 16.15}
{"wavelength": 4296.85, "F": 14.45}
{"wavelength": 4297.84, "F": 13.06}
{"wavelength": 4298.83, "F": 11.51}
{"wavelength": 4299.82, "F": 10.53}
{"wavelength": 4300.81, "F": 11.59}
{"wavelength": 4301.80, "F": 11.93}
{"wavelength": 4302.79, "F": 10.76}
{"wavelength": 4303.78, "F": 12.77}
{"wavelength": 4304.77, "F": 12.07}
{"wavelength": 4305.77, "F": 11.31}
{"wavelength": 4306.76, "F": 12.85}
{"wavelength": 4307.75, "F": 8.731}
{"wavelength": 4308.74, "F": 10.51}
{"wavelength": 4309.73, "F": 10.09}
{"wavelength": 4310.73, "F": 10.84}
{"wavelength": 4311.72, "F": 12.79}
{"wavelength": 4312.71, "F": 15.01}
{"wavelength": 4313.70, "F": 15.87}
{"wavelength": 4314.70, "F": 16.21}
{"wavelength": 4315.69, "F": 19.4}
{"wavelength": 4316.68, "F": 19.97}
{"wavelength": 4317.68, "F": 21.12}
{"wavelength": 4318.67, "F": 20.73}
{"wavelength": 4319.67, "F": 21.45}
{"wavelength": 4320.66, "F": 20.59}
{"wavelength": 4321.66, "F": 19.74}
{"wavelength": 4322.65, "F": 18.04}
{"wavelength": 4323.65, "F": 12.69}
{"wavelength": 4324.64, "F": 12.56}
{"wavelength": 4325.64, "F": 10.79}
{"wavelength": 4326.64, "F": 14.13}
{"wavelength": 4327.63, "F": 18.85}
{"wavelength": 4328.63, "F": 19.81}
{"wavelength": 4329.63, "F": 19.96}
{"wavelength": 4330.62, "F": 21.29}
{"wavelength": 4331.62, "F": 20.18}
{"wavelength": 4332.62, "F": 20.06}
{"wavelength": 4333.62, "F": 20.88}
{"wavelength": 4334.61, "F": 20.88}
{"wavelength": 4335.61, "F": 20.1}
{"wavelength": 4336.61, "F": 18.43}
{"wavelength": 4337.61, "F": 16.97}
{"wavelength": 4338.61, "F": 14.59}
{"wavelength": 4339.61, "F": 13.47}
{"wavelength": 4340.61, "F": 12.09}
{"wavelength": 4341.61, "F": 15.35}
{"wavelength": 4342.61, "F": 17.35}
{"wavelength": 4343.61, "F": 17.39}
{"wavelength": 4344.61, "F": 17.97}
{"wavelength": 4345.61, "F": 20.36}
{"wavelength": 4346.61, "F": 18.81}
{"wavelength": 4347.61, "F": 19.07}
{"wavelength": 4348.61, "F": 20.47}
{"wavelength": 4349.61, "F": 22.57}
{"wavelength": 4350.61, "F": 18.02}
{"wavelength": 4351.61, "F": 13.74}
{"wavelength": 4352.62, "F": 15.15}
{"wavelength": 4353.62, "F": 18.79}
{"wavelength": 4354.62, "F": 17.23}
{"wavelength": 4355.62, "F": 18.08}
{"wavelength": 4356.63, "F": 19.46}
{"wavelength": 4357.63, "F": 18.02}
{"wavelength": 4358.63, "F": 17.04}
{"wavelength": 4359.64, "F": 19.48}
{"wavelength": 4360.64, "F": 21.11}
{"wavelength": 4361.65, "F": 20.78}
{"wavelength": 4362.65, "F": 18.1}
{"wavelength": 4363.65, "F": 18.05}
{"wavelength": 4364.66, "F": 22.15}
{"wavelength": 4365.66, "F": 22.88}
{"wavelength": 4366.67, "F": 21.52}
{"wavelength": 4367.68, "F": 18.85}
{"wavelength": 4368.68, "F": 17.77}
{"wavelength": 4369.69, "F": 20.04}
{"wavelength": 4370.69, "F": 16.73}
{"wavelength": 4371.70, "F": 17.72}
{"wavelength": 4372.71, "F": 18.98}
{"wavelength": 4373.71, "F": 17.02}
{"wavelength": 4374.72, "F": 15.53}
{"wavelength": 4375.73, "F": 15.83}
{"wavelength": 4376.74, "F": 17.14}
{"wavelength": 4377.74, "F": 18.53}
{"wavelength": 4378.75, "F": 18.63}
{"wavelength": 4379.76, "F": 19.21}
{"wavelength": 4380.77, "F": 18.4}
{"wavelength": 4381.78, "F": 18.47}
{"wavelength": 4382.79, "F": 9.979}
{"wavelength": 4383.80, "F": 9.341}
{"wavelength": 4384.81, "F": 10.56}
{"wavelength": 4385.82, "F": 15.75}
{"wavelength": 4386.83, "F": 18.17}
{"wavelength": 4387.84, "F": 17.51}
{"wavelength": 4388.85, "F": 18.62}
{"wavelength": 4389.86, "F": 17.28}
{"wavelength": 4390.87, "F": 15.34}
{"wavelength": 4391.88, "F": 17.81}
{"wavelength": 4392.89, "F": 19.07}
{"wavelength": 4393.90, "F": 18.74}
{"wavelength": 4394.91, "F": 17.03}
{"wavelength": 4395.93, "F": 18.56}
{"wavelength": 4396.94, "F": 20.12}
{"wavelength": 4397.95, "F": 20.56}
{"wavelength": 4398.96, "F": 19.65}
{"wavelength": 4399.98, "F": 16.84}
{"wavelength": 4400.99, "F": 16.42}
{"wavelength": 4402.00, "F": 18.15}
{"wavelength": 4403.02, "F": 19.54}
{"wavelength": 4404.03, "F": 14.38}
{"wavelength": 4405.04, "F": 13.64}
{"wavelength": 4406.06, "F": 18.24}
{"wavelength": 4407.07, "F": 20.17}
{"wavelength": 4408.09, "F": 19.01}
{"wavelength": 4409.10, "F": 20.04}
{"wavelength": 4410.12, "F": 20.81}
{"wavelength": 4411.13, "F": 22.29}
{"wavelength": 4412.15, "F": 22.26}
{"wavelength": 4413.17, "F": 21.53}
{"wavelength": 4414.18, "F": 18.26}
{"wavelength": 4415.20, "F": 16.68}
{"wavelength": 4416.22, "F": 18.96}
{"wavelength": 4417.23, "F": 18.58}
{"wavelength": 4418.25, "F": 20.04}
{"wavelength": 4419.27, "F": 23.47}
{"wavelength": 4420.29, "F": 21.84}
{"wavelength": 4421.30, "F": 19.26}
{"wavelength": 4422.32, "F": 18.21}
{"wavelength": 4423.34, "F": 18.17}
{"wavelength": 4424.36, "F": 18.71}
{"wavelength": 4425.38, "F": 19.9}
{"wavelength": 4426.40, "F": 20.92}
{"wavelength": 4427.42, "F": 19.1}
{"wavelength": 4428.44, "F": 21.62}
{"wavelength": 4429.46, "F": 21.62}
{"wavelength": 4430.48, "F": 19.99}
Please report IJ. 1.23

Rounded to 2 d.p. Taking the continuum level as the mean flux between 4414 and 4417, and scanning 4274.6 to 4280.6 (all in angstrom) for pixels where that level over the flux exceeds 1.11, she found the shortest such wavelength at 4275.14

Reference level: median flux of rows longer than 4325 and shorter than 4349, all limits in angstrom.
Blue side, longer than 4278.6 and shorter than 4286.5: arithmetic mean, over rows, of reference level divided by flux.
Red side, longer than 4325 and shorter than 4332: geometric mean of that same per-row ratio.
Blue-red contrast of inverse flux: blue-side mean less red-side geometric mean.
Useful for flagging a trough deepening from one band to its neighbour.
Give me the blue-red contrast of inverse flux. 0.12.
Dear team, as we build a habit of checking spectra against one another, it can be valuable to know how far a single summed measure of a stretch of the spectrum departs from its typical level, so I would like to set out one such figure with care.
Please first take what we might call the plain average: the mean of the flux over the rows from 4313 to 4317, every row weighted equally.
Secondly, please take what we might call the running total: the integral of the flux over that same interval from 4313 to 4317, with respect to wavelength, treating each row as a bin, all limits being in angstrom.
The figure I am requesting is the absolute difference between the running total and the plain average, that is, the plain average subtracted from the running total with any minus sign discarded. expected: 53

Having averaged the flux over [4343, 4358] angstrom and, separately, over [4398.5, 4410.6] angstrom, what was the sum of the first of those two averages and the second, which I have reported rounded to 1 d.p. 36.4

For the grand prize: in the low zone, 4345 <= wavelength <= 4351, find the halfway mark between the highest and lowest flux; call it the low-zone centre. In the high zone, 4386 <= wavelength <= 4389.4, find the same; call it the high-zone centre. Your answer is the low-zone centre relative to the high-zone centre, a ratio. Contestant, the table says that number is 1.12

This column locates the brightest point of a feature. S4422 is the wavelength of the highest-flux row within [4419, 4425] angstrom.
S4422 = 4419.27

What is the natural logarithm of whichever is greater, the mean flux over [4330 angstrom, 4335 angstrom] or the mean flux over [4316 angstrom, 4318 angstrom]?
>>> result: 3.03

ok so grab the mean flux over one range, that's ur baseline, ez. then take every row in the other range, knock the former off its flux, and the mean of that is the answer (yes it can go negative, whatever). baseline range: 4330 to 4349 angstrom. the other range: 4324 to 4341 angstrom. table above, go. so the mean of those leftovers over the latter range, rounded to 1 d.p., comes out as -0.8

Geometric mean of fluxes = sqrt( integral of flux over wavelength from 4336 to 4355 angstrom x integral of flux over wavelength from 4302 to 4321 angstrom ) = 304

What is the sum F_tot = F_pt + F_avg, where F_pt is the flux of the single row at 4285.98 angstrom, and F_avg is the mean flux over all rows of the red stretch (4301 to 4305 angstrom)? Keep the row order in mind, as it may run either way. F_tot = 26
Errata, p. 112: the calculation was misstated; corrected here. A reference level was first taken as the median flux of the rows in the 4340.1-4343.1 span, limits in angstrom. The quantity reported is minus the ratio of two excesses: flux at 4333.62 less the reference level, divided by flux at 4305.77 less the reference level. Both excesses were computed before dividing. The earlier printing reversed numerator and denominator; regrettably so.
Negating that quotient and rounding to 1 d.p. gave 1.4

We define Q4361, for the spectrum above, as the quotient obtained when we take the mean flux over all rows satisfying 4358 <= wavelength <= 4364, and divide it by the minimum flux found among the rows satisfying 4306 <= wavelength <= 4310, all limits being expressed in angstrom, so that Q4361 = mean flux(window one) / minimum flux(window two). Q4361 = 2.19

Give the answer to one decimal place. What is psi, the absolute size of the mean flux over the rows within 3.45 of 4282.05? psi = 16.1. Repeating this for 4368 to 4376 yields 17.5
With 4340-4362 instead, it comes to 18.1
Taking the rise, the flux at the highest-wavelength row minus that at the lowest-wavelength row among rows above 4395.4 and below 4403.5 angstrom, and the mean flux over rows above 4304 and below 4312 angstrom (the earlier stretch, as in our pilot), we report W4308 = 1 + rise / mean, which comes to 1.09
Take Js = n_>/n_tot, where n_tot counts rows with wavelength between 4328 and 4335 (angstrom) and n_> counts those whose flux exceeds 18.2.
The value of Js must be 1.0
